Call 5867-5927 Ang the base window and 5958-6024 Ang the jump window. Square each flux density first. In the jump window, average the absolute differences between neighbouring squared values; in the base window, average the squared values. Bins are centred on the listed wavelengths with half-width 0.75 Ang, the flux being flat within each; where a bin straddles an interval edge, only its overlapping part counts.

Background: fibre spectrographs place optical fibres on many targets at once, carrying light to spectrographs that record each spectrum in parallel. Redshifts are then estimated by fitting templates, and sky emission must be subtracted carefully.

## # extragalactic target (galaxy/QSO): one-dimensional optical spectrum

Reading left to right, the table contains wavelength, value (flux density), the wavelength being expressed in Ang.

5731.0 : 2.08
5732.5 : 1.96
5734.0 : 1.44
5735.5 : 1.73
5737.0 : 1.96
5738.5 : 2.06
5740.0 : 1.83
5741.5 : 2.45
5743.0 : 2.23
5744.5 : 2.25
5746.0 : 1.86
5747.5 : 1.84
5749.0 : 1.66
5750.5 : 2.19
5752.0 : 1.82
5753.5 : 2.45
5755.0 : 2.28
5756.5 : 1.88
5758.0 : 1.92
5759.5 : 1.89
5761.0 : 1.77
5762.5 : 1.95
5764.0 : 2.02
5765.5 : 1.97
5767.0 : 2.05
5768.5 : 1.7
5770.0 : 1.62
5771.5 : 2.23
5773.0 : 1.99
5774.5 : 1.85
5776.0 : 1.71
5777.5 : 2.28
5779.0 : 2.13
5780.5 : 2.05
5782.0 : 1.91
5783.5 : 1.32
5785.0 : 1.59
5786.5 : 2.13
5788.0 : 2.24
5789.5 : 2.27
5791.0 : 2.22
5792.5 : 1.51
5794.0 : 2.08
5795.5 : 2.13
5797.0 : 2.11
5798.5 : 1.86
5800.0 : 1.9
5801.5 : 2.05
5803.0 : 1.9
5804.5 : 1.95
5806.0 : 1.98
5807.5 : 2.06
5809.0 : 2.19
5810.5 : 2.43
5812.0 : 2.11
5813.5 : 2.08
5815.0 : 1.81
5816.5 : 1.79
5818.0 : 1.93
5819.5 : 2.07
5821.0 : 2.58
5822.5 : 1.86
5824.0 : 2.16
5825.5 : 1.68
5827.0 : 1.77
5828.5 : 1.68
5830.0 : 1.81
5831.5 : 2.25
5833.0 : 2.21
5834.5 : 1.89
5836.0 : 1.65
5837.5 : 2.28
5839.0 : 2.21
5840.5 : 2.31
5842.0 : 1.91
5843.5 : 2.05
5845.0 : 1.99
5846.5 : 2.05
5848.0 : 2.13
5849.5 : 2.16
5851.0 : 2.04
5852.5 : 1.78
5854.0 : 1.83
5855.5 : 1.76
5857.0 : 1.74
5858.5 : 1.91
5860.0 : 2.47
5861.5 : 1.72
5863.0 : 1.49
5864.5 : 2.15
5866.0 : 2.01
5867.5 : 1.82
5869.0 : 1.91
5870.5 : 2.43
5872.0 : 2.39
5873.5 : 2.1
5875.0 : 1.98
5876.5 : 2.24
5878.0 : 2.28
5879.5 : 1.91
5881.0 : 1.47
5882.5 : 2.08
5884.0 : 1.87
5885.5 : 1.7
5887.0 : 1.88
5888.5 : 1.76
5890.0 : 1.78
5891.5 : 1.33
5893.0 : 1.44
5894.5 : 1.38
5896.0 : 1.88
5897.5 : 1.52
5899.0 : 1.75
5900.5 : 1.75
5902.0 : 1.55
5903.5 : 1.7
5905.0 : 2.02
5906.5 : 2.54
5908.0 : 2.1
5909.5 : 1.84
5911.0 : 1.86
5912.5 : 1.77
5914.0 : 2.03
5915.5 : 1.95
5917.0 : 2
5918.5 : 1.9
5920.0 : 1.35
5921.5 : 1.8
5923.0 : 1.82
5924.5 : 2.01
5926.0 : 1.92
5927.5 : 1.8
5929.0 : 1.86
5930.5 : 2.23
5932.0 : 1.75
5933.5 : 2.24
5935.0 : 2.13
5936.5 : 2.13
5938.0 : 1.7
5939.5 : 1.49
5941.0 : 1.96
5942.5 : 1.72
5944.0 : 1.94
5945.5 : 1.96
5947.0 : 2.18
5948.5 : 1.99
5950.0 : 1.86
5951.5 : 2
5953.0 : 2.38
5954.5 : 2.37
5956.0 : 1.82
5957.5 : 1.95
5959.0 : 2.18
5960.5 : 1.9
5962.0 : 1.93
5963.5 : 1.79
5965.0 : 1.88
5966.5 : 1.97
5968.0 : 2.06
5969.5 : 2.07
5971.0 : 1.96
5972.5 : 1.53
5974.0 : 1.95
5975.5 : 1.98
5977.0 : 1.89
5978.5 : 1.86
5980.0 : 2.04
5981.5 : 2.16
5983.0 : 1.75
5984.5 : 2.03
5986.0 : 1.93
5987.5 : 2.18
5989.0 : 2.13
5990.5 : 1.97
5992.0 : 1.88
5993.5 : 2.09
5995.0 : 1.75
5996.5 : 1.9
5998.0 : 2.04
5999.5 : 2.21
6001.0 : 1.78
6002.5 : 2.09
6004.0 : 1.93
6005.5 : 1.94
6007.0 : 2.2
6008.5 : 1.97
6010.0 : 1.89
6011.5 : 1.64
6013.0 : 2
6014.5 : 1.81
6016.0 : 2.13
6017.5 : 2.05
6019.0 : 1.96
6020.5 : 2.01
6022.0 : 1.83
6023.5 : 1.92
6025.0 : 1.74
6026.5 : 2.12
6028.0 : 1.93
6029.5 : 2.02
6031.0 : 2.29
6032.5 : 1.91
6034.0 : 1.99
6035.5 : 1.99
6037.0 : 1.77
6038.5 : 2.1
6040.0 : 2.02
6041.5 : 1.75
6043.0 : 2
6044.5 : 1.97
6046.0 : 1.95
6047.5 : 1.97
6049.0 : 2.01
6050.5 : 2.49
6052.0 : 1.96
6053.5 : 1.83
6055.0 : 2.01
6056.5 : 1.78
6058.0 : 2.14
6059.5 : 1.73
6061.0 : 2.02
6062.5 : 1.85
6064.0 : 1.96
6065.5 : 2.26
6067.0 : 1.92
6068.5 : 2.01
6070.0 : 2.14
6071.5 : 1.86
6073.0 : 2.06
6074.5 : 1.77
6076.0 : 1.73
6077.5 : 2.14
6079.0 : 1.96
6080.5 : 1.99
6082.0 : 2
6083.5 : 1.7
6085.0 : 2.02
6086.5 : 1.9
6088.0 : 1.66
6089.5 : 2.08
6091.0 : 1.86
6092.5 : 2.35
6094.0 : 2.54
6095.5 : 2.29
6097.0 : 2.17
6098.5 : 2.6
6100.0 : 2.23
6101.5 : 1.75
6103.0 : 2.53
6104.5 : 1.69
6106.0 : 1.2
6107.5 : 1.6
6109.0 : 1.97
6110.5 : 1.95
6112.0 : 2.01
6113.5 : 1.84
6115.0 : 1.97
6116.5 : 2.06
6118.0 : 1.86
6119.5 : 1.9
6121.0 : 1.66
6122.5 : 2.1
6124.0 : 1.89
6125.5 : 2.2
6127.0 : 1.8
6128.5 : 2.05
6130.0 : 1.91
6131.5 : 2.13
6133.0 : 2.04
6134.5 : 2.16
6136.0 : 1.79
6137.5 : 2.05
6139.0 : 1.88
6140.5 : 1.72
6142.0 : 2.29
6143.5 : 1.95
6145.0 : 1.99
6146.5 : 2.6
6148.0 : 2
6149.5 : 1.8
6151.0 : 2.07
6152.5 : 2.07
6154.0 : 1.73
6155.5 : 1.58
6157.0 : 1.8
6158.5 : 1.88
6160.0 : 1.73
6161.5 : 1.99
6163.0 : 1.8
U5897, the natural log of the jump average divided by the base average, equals -1.66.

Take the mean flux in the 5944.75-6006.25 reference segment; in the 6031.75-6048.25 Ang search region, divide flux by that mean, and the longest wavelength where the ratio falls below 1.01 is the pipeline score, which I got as 6047.5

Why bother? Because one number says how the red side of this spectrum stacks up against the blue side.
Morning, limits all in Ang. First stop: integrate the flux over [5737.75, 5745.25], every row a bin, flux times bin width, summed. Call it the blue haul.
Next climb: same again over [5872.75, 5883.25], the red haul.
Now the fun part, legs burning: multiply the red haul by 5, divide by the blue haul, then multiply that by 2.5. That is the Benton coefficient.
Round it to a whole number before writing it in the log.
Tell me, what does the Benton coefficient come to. 16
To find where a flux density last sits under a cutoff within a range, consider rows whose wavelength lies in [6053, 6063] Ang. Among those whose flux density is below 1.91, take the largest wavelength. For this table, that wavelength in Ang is 6062.5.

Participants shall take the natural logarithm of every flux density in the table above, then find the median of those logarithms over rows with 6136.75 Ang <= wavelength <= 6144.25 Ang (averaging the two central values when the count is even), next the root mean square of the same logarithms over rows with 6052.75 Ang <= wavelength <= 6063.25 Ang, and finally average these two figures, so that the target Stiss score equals 0.658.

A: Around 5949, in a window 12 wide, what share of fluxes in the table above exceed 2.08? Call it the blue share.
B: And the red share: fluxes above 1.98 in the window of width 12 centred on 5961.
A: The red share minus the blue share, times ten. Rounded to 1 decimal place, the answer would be -2.5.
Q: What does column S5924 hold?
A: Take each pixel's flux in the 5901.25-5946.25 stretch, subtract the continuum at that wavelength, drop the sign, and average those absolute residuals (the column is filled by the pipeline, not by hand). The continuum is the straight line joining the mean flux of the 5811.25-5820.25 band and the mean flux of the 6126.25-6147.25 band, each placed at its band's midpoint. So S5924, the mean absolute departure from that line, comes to 0.1885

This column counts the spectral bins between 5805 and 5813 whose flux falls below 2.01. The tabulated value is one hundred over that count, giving 100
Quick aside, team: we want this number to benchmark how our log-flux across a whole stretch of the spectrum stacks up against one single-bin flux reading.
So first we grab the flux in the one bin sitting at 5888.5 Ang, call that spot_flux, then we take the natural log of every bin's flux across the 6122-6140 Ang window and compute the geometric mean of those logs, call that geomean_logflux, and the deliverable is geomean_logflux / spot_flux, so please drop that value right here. 0.391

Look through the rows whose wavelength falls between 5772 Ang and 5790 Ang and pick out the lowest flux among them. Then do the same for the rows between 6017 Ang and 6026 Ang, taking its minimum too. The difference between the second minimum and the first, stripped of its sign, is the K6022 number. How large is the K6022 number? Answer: 0.42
